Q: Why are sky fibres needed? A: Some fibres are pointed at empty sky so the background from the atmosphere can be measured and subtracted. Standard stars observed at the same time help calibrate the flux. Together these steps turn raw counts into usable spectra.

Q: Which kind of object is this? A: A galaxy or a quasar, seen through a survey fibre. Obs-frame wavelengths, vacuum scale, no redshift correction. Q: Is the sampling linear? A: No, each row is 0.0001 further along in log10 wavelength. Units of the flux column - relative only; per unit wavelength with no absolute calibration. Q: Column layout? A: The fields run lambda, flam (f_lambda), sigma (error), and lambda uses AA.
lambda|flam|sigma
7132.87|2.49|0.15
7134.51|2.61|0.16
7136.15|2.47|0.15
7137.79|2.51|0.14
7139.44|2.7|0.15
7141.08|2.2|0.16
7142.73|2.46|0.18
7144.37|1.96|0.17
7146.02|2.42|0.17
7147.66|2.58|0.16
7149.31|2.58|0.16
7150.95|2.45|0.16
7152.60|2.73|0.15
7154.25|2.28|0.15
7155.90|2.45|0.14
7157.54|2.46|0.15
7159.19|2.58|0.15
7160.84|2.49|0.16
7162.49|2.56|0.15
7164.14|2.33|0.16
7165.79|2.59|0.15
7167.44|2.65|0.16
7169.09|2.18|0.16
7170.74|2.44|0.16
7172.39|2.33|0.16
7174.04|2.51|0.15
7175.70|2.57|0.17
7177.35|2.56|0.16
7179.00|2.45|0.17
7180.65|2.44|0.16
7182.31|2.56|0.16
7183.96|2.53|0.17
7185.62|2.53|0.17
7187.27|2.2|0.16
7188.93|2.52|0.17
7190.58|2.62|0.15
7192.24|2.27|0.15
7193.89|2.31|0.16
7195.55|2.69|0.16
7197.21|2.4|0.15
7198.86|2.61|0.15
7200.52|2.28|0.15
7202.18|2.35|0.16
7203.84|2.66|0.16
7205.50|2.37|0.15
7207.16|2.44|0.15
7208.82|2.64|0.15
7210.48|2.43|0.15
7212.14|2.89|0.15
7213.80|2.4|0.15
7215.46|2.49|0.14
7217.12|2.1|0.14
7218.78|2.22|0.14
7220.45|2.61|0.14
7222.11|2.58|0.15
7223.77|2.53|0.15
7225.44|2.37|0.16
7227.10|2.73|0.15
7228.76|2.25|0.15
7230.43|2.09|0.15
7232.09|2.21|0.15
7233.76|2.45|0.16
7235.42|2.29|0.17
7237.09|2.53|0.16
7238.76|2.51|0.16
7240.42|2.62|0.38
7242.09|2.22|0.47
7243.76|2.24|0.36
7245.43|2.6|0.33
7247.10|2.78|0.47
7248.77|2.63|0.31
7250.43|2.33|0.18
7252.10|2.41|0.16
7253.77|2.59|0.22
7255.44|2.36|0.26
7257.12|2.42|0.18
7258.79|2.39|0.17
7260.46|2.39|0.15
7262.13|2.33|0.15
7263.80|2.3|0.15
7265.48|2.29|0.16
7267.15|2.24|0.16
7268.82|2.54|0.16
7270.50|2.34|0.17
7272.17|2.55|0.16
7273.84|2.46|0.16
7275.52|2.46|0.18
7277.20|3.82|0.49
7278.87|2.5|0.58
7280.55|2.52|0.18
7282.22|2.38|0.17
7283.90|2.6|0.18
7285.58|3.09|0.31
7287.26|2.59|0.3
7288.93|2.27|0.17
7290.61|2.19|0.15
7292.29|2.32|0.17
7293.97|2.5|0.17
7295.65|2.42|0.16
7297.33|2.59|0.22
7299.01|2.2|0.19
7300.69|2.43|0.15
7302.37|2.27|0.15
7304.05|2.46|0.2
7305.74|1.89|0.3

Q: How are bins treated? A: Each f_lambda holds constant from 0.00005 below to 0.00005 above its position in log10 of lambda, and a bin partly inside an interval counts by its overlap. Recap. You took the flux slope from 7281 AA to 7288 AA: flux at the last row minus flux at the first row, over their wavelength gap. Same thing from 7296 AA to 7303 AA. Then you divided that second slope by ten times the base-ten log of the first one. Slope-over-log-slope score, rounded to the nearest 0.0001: 0.0046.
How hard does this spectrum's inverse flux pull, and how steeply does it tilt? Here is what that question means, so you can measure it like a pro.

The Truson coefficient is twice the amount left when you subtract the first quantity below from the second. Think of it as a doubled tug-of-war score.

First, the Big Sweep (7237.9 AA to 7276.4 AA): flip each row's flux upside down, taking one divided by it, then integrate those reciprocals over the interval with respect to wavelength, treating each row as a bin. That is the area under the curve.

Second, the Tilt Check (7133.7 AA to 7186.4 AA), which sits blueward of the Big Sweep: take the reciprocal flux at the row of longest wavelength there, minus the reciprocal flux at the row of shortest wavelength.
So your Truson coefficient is -32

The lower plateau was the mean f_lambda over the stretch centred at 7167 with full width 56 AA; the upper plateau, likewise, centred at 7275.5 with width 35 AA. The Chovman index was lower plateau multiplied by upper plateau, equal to 6.15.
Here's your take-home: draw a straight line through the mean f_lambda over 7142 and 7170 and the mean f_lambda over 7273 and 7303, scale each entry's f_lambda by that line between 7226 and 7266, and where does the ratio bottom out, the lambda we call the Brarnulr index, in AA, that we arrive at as 7230.43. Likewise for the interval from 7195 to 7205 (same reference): 7200.52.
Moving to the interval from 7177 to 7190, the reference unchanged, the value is 7187.27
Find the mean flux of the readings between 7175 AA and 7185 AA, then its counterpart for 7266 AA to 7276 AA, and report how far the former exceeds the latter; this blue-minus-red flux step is 0.09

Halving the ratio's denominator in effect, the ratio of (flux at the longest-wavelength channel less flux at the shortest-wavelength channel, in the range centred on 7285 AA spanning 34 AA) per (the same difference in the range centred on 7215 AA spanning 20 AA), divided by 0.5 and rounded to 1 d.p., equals -1.4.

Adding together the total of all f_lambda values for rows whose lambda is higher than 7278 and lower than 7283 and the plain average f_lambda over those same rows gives 9.9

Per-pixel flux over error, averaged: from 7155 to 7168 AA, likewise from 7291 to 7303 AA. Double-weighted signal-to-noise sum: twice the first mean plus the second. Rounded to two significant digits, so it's 47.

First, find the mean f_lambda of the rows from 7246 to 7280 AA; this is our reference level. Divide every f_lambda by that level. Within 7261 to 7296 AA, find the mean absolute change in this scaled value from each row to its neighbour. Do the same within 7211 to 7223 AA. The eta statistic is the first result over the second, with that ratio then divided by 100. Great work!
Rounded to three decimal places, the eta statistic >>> 0.011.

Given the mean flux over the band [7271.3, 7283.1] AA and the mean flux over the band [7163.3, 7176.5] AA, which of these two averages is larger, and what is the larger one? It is 2.67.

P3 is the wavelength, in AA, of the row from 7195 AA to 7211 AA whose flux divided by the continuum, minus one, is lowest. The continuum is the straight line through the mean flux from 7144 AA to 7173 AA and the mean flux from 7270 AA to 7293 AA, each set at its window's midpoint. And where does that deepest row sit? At 7200.52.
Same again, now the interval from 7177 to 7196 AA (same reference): 7187.27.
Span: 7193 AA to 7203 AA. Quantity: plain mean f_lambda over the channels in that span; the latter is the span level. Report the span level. 2.44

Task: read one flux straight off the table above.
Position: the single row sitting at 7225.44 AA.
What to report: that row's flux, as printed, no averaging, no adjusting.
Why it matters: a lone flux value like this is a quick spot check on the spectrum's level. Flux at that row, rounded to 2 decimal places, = 2.37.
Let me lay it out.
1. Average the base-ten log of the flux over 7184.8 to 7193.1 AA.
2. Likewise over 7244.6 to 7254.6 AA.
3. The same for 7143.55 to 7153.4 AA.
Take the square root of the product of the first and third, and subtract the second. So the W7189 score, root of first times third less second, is -0.021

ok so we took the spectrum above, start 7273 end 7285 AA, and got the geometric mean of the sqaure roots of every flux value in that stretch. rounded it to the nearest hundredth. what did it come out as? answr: 1.63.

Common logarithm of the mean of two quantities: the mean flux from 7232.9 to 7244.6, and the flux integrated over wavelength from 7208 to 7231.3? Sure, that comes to 1.47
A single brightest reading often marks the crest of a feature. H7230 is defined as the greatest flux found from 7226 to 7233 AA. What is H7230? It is 2.73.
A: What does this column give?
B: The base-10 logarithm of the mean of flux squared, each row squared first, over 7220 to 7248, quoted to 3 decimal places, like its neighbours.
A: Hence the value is 0.780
